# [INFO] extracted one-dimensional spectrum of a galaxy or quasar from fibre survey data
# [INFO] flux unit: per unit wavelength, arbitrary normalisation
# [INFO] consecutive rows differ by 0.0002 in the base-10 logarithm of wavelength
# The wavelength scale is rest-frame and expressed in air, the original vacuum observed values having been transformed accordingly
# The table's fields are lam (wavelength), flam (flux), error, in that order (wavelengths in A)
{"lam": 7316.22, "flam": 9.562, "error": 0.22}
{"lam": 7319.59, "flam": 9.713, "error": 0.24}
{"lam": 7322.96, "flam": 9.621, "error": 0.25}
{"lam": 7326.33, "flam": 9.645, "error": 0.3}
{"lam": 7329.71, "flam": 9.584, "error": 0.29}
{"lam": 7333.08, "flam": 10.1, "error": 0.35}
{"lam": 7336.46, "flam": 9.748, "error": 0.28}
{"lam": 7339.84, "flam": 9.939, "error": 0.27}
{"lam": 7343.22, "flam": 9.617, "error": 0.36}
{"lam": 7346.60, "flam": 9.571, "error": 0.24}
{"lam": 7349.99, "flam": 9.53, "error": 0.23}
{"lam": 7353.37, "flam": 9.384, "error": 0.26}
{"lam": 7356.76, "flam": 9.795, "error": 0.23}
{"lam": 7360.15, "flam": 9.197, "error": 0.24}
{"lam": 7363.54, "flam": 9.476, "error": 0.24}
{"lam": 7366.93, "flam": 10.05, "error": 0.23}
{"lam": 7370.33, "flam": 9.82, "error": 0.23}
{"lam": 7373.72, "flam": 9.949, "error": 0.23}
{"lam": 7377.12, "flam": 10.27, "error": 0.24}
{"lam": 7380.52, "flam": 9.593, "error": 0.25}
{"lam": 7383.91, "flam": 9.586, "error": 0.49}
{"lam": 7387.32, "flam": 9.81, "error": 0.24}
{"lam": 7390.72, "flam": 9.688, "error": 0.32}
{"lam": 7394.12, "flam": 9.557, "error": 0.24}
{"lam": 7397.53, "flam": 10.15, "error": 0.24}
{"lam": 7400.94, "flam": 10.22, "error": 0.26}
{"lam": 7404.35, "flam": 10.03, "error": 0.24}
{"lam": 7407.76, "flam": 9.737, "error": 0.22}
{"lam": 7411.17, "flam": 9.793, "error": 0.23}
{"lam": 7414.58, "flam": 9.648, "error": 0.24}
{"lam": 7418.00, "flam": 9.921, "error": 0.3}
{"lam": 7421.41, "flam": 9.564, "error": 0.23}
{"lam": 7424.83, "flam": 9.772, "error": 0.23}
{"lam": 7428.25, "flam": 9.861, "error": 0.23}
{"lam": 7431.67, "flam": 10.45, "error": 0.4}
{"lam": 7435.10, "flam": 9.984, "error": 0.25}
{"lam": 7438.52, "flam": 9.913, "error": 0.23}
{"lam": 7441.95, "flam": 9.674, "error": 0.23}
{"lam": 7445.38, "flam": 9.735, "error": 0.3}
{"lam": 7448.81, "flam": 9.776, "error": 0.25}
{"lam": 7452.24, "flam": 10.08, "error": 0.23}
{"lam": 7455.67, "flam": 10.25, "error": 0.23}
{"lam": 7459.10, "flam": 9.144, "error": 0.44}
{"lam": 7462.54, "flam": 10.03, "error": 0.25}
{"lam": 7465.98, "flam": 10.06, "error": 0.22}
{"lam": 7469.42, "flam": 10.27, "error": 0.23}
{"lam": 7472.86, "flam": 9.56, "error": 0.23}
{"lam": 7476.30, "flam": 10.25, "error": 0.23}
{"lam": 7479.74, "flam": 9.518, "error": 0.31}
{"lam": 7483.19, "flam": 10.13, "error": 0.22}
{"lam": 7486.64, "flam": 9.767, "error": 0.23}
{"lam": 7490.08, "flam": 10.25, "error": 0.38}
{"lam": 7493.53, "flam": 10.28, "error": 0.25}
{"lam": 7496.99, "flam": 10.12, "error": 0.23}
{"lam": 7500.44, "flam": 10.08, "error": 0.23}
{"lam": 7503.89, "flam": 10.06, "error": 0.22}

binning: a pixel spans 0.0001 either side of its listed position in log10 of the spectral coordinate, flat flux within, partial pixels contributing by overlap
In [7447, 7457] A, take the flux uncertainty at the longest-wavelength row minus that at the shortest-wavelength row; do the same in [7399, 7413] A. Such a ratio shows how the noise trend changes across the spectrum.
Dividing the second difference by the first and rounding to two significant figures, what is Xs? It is 1.5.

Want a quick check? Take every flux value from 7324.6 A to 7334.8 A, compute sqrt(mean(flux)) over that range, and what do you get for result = 3.13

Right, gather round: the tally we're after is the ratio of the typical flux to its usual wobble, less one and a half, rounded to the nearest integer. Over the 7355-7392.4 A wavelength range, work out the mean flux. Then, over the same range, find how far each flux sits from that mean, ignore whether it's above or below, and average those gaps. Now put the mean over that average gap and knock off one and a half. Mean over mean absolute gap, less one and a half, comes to 43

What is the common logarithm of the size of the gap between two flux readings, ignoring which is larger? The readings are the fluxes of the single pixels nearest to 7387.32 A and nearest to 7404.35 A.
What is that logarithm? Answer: -0.66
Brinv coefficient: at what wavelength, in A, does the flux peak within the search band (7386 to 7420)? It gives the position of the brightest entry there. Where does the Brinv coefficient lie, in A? 7400.94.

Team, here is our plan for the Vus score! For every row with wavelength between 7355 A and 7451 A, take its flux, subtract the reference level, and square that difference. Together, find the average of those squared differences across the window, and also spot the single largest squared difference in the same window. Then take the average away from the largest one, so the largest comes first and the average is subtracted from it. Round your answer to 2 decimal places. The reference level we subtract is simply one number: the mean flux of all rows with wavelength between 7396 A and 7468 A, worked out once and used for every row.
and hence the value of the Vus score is 0.42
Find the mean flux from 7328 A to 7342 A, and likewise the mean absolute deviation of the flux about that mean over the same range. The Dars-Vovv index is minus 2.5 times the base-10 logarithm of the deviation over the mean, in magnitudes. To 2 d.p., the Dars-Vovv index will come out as 4.36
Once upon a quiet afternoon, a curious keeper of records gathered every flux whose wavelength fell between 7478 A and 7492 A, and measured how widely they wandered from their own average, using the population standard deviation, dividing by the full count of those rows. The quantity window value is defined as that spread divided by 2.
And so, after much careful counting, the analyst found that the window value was 0.15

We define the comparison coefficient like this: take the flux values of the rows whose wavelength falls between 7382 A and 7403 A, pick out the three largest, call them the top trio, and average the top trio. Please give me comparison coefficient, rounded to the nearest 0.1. 10.1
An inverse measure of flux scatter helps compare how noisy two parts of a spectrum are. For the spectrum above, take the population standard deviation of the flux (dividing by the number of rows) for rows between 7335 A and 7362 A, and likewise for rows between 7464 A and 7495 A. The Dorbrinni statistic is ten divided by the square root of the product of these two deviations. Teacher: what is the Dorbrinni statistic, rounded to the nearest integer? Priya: 39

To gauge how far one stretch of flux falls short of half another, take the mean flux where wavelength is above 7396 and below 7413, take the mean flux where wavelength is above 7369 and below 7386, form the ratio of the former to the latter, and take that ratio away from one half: -0.514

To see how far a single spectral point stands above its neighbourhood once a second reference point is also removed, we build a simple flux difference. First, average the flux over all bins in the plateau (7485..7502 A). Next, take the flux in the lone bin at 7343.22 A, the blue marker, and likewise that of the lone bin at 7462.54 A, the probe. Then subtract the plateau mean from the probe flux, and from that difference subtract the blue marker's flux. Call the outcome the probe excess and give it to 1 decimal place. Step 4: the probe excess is -9.7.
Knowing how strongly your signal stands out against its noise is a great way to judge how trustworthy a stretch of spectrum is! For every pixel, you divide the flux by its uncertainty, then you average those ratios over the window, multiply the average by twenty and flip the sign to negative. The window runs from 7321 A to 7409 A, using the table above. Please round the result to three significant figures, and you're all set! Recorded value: -752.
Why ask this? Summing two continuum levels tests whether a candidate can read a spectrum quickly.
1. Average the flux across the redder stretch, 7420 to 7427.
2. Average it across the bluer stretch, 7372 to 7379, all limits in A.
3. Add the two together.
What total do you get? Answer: 19.8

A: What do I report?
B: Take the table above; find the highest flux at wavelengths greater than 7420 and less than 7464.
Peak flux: 10.45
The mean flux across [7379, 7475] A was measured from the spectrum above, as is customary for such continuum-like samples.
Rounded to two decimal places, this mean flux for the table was 9.85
